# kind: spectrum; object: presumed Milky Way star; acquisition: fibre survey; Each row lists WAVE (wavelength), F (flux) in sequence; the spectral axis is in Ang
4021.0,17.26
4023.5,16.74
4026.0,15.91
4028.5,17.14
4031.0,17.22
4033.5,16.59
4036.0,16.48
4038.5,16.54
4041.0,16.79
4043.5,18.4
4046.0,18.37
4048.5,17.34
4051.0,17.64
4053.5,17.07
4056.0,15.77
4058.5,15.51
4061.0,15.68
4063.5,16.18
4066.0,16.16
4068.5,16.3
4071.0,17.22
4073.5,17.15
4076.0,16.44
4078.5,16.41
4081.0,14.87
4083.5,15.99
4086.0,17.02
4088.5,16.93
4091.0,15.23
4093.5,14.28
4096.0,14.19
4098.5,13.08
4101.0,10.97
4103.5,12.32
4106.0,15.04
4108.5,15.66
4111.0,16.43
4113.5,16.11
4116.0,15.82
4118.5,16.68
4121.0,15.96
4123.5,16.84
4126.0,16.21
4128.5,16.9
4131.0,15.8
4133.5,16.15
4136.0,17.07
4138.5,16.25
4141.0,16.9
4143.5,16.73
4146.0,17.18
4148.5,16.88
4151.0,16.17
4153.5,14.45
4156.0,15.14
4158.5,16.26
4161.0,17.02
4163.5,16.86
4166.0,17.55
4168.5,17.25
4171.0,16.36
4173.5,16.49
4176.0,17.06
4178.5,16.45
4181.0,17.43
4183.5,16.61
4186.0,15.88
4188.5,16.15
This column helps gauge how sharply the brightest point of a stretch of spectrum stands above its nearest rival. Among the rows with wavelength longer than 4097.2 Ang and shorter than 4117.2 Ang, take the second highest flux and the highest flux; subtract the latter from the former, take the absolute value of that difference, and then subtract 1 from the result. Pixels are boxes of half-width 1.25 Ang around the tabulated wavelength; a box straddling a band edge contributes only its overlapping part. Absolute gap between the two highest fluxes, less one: -0.68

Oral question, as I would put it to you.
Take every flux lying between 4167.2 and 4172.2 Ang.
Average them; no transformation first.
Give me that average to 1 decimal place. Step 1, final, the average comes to 16.8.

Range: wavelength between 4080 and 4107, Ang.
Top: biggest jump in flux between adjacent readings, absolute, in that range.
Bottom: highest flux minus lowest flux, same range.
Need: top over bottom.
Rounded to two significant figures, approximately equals 0.45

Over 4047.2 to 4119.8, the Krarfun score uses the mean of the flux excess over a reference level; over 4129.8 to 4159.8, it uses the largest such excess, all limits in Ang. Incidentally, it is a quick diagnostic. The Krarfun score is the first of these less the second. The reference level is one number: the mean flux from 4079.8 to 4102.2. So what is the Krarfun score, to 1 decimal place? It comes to -1.5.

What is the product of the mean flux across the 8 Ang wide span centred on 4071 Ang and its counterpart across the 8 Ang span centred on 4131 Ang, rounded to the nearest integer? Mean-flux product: 275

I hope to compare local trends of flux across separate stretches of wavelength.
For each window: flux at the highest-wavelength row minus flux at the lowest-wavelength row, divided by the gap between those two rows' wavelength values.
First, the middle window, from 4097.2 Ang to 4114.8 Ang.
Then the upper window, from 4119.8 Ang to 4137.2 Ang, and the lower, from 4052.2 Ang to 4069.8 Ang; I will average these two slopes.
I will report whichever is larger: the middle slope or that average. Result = 0.20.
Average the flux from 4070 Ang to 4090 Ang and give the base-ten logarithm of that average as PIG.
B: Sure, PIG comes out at 1.22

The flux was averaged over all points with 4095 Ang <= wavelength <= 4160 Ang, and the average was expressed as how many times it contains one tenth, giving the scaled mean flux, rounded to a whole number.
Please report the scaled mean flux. 157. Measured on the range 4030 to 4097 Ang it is 164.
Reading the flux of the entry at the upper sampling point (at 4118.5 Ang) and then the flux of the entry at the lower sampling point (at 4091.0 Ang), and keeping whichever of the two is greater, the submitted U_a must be 16.7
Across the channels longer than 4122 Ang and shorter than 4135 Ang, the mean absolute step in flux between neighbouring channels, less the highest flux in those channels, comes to -16.2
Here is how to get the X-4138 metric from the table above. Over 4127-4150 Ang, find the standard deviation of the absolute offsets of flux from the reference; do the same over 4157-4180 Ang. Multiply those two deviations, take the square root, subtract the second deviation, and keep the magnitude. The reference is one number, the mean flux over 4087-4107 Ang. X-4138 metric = 0.01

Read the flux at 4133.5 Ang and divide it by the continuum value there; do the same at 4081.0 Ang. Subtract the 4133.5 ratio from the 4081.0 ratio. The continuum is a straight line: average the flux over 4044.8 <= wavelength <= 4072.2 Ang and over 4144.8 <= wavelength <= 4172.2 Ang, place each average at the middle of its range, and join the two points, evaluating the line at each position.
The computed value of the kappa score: -0.083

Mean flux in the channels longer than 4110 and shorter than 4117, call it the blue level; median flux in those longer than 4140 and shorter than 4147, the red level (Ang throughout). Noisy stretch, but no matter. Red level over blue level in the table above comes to 1.05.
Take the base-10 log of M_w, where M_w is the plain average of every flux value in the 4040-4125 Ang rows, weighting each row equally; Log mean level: 1.202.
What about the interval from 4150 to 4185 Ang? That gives 1.218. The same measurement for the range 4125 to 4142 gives 1.217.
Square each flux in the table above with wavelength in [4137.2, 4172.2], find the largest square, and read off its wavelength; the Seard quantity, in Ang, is 4166.0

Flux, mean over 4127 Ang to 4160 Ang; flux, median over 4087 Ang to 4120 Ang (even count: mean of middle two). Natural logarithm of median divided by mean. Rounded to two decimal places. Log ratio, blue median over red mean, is -0.07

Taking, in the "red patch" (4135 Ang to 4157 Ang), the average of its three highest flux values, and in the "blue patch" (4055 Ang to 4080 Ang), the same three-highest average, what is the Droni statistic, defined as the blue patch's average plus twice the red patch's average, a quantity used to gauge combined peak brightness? 51.0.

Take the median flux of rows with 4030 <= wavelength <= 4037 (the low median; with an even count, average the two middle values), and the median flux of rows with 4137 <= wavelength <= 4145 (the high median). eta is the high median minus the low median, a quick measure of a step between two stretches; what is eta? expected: 0.1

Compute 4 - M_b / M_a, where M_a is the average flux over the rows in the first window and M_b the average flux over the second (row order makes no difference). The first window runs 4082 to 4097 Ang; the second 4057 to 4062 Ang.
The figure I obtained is 3.00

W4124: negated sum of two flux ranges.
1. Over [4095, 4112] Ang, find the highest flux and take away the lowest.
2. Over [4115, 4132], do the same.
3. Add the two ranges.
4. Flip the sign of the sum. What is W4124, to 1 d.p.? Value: -6.6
